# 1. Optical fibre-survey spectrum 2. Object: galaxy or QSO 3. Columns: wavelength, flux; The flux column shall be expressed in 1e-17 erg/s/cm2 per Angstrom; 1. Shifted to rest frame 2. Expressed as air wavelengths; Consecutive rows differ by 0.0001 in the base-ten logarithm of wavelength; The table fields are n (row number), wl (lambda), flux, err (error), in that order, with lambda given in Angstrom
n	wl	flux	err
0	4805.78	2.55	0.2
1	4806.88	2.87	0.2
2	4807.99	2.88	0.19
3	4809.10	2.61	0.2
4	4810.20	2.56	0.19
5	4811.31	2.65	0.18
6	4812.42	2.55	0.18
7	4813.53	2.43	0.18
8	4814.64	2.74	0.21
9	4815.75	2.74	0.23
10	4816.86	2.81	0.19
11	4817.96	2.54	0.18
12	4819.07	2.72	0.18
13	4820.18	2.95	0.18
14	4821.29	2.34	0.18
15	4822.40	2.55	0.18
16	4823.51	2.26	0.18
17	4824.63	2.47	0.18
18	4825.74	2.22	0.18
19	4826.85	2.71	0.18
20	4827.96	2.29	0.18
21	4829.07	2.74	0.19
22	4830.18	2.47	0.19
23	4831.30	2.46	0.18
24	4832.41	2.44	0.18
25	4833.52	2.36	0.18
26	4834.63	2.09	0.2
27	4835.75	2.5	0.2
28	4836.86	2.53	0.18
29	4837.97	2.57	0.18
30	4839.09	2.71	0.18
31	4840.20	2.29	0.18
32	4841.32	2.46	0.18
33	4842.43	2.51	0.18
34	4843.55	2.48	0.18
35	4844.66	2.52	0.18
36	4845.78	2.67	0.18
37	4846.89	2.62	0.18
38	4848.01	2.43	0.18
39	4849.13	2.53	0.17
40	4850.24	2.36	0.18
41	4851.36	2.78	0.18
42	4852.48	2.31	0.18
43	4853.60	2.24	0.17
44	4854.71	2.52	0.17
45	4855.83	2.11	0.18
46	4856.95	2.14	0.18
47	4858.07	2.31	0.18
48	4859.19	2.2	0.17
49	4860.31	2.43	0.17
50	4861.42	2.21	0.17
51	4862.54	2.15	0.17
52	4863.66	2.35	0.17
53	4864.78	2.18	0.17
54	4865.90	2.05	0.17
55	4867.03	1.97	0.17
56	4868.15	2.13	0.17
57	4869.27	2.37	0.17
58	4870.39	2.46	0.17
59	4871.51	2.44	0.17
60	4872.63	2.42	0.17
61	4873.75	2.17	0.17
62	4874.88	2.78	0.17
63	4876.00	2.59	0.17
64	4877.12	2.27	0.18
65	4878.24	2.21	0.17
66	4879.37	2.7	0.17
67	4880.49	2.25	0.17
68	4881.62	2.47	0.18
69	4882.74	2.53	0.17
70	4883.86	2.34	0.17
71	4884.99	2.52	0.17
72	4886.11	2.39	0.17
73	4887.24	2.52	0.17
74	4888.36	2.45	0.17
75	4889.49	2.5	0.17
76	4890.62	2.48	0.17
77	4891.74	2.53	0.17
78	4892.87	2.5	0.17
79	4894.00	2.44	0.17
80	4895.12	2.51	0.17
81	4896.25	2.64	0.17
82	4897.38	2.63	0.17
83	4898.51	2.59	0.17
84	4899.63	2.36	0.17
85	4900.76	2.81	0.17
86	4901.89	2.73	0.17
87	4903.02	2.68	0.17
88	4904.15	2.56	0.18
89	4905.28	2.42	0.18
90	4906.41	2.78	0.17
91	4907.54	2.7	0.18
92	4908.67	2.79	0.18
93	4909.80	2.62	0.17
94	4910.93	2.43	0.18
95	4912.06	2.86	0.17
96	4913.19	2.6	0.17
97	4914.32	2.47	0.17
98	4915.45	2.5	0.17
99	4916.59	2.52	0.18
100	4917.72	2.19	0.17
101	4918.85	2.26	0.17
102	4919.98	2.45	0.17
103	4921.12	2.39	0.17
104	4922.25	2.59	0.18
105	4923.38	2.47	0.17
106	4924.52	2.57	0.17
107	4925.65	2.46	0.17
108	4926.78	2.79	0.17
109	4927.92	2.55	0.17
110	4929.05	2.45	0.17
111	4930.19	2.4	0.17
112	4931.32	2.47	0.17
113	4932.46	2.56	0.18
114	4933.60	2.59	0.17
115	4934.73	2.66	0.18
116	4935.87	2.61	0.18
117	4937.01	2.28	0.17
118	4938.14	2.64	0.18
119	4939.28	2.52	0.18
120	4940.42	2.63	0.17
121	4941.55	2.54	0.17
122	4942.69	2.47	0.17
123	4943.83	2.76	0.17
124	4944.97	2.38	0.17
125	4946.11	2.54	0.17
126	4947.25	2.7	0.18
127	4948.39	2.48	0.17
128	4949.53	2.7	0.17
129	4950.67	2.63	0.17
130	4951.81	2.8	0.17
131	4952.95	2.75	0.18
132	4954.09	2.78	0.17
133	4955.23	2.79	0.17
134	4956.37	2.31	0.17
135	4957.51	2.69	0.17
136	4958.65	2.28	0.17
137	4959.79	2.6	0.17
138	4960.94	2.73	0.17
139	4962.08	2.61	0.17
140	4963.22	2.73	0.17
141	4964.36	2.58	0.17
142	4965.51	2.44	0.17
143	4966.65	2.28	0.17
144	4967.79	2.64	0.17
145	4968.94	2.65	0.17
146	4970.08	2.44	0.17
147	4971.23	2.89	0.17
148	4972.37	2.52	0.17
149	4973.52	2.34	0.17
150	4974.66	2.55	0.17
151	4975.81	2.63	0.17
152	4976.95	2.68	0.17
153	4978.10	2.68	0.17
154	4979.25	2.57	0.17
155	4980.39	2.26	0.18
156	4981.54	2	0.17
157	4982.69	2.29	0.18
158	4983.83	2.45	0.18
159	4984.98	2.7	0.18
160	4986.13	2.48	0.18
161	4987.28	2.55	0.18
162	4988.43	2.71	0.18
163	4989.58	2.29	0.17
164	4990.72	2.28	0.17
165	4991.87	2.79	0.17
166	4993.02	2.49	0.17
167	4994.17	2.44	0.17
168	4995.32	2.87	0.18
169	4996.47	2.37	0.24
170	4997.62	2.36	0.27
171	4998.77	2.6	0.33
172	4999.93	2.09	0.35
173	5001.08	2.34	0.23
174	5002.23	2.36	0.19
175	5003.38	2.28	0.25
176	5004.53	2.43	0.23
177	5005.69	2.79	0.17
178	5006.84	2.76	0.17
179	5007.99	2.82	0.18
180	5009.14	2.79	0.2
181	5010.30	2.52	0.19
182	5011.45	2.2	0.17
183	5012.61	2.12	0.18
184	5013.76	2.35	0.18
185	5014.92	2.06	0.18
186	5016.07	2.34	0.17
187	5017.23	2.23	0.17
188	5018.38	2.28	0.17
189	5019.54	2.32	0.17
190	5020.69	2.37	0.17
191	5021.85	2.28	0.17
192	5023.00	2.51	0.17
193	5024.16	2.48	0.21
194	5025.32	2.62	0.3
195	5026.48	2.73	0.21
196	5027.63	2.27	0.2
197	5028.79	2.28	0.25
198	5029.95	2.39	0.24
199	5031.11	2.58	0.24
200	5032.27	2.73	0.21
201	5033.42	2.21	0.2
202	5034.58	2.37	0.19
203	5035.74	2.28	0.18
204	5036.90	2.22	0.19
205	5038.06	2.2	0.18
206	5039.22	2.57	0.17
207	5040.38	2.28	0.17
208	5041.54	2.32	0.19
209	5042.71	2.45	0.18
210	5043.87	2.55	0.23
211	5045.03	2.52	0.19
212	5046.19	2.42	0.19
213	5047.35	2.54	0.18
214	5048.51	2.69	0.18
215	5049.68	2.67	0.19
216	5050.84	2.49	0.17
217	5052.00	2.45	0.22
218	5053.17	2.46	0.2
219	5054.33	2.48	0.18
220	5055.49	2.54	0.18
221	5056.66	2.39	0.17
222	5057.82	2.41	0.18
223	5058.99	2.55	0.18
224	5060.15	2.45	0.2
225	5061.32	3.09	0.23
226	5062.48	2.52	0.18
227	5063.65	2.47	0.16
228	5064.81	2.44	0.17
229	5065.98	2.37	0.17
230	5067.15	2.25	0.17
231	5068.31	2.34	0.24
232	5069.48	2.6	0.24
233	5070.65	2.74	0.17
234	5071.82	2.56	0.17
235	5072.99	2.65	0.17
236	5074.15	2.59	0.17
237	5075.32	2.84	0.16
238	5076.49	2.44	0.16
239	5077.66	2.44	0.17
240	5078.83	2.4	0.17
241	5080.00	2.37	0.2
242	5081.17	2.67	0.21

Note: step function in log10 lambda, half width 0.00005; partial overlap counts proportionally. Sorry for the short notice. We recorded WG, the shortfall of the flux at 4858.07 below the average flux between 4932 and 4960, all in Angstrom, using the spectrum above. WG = 0.28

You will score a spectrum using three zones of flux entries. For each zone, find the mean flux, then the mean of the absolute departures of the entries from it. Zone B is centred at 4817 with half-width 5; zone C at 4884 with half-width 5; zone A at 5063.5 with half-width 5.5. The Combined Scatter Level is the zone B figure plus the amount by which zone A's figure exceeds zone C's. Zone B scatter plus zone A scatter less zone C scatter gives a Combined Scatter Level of 0.22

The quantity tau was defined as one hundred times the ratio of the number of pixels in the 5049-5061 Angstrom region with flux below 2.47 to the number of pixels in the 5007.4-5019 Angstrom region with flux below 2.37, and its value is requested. 71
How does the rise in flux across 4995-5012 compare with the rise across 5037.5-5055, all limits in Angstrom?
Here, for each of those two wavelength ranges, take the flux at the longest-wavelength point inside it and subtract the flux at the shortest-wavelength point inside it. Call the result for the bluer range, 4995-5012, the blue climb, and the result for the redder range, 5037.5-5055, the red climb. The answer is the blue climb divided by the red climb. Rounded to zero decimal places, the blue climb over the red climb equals -2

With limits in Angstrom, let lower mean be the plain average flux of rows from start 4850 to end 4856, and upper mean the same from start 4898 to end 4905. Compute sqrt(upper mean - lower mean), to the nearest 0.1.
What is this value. 0.5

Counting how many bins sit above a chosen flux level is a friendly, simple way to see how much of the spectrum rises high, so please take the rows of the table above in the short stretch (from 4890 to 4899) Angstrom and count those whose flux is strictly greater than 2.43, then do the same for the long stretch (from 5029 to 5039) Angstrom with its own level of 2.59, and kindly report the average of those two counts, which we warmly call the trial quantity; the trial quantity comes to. 4.5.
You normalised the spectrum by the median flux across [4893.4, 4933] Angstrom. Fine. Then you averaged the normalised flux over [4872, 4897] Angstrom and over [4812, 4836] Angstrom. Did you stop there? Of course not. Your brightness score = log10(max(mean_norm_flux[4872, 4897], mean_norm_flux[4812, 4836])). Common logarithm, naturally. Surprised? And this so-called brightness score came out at -0.006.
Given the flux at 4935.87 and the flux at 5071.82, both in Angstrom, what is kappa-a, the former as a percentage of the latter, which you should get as 102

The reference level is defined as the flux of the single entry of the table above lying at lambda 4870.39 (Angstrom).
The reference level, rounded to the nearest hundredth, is 2.46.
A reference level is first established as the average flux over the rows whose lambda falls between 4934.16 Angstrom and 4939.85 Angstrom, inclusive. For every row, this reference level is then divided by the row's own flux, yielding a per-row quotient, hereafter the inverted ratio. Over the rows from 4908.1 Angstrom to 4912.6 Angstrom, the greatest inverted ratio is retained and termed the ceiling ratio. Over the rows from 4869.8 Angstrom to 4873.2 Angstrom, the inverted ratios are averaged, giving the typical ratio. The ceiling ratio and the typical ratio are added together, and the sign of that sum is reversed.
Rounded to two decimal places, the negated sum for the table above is -2.09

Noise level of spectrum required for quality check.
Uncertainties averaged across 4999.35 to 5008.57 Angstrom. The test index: 0.221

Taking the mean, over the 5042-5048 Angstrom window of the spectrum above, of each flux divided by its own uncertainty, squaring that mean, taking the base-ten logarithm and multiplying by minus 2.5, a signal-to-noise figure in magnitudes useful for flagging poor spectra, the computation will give -5.56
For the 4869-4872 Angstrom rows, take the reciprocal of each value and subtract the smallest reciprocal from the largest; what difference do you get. 0.015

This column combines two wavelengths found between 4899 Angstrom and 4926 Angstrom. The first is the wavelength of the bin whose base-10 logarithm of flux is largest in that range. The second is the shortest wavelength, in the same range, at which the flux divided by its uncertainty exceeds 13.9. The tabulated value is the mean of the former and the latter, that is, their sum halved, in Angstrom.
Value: 4906.4 Angstrom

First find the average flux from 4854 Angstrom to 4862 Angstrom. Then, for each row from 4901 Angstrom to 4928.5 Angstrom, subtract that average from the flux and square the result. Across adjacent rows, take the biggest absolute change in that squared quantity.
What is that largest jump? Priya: 0.32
